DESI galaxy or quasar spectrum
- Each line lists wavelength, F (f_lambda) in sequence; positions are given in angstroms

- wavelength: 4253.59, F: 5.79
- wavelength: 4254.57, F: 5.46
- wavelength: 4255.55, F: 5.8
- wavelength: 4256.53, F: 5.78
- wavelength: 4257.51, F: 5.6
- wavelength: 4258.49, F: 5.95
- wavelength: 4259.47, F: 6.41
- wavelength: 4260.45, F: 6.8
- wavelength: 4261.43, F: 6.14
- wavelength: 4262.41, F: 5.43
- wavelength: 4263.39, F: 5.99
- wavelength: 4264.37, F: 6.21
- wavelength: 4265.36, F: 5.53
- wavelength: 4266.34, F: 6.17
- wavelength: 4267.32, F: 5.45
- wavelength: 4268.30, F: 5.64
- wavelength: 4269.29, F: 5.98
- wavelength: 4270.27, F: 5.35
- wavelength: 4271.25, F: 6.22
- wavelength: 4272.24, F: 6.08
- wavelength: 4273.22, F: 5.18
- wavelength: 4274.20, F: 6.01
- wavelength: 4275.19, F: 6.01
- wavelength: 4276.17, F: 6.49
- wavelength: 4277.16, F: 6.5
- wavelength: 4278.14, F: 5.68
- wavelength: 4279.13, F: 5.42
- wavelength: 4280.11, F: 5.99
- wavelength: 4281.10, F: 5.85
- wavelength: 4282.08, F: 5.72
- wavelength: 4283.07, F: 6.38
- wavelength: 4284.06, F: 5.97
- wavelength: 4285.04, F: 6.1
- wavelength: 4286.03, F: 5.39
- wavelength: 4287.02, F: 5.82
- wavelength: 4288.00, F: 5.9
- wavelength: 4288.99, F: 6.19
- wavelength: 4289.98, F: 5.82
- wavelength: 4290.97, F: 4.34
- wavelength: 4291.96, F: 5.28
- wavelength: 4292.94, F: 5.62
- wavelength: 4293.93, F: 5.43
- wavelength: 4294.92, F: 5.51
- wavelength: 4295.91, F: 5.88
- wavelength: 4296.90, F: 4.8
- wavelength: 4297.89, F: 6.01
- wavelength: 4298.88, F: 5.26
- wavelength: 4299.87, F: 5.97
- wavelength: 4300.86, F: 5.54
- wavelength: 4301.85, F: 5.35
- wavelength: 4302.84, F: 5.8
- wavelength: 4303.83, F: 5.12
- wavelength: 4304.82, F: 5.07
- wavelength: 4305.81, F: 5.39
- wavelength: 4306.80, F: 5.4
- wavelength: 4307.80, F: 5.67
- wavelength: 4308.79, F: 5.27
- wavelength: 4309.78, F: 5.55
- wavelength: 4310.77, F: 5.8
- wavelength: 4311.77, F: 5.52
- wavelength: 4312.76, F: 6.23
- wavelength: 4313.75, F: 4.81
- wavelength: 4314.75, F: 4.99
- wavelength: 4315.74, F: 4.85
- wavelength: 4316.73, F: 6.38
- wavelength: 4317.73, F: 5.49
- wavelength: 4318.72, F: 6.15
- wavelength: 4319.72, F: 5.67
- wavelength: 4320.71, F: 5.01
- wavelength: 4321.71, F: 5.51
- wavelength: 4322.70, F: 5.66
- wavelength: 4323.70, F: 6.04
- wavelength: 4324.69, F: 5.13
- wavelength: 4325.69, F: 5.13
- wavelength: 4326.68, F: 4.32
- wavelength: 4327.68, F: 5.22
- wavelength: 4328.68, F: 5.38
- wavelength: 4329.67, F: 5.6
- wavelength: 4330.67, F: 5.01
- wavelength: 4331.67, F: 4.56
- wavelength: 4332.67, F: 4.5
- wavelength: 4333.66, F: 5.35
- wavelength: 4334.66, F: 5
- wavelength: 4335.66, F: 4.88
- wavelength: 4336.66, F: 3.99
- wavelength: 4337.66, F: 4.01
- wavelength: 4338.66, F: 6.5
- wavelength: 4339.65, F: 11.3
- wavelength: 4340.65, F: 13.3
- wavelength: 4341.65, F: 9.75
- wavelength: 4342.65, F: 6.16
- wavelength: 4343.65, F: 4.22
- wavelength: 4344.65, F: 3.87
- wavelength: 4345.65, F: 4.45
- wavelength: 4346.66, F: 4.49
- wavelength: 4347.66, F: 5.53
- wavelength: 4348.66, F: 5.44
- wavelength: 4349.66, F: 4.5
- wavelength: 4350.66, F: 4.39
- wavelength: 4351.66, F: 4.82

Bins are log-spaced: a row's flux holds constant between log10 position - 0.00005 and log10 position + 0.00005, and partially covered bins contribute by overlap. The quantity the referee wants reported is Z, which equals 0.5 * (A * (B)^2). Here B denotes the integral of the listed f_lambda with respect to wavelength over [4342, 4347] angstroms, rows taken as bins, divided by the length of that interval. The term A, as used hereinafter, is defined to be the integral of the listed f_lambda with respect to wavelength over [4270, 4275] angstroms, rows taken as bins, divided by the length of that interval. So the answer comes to 66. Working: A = 5.8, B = 4.79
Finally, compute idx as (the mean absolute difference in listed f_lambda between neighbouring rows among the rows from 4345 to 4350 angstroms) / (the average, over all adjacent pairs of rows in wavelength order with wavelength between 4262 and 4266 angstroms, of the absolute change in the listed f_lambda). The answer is 1.1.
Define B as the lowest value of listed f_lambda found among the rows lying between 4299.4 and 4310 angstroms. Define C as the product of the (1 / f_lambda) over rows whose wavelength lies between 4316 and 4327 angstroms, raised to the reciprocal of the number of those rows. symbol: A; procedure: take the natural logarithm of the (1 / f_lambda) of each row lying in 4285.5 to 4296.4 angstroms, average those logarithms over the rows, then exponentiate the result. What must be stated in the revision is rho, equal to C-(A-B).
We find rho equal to 5.07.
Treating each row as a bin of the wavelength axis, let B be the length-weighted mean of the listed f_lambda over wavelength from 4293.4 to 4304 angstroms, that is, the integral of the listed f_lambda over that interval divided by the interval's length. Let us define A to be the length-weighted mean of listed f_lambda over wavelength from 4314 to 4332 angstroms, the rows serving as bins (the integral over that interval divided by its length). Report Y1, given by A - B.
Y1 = -0.2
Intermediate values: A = 5.3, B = 5.53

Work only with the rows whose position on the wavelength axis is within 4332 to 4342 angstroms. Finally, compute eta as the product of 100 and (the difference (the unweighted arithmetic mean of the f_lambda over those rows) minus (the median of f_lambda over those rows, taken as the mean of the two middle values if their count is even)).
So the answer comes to 168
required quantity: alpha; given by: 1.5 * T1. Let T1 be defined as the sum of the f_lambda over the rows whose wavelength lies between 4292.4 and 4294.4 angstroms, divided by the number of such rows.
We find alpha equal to 8.3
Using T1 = 5.5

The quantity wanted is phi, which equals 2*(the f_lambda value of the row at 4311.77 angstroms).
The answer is 11.0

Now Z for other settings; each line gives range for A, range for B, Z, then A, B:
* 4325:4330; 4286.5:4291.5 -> 80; 5.1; 5.61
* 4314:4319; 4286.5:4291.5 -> 87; 5.5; 5.61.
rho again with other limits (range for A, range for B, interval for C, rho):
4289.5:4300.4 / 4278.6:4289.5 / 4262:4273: 5.38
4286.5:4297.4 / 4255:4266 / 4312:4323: 5.43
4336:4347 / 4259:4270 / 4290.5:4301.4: 5.45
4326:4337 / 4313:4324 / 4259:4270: 4.77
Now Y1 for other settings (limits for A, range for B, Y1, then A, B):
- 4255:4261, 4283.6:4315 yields 0.5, 6.1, 5.53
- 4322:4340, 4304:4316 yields 0.0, 5.4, 5.38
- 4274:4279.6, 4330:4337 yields 1.2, 6.0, 4.79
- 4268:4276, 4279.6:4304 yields 0.2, 5.8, 5.65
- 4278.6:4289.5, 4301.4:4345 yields 0.2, 5.9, 5.69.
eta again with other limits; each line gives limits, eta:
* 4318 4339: 4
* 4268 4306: -11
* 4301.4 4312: 5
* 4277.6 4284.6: 1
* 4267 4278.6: -11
